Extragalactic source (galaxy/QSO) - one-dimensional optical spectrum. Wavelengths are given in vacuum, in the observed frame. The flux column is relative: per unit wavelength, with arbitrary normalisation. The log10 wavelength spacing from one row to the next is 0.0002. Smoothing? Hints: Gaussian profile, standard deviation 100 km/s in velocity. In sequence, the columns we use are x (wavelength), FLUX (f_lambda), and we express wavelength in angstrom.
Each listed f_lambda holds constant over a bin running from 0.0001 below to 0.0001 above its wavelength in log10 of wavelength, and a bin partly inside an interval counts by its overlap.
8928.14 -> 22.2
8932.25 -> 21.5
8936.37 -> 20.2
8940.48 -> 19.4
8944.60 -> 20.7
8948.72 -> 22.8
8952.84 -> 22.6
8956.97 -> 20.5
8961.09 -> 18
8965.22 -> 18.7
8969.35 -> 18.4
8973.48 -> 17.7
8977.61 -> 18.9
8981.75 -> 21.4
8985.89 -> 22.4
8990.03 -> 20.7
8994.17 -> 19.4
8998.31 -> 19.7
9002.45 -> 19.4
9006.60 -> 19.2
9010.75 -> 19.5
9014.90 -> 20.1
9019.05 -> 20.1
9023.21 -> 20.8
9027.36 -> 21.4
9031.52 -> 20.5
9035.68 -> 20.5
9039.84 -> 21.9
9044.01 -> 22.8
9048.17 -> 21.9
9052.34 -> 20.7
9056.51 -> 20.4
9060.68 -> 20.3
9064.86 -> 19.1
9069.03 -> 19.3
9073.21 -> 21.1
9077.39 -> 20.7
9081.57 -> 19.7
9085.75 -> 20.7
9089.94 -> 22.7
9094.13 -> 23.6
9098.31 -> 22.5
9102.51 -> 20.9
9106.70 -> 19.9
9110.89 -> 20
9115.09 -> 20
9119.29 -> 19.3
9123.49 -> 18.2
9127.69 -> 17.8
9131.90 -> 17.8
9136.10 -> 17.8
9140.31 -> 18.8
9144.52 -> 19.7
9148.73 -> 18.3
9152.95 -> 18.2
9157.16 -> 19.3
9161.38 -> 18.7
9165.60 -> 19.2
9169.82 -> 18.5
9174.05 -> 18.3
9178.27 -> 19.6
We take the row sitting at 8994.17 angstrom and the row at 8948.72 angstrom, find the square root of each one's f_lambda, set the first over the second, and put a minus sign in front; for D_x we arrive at -0.922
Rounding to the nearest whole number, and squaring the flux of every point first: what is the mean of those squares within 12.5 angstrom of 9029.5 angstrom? 436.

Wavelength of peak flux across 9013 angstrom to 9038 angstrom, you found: 9027.36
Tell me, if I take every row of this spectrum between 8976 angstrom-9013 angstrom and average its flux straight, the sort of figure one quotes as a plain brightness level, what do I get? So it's 20.1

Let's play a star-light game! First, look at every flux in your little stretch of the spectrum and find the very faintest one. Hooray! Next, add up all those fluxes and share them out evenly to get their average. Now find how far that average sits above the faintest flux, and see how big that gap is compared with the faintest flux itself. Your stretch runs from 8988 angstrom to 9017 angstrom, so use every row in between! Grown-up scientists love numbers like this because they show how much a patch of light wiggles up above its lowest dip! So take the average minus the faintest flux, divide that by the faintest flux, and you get 0.027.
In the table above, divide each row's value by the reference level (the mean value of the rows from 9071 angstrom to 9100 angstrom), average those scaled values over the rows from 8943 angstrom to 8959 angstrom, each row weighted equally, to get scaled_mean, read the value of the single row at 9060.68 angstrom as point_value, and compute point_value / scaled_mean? 20.2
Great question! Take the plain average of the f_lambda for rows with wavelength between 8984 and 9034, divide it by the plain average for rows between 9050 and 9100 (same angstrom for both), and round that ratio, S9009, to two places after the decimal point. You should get 0.97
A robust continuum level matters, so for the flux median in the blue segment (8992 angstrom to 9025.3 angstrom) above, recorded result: 19.6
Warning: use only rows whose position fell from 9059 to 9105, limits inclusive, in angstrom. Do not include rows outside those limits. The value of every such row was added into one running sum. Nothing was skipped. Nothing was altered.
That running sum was 231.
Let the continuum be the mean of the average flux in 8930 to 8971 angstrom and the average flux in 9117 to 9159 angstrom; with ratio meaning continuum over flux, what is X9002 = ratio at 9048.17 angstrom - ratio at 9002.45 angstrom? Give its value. -0.11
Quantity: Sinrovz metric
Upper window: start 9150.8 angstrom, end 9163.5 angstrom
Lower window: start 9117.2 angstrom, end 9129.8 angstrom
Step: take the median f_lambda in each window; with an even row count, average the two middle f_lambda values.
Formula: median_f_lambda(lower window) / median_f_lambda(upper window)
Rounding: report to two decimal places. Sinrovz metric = 0.97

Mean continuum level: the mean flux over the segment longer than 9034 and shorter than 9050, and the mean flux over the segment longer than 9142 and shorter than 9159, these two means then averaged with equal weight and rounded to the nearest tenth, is 20.3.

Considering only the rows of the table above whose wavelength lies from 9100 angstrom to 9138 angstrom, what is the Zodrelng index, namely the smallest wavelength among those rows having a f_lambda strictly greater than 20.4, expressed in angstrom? 9102.51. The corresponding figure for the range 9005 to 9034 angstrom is 9023.21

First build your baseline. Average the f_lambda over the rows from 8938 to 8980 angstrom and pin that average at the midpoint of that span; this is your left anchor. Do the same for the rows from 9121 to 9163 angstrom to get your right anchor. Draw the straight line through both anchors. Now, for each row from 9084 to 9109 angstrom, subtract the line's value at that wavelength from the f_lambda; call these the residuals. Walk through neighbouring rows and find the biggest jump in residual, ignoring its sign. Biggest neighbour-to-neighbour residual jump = 2.0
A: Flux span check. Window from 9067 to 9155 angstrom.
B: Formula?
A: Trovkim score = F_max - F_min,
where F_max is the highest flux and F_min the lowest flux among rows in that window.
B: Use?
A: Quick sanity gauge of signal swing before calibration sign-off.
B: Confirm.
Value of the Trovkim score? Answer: 5.8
